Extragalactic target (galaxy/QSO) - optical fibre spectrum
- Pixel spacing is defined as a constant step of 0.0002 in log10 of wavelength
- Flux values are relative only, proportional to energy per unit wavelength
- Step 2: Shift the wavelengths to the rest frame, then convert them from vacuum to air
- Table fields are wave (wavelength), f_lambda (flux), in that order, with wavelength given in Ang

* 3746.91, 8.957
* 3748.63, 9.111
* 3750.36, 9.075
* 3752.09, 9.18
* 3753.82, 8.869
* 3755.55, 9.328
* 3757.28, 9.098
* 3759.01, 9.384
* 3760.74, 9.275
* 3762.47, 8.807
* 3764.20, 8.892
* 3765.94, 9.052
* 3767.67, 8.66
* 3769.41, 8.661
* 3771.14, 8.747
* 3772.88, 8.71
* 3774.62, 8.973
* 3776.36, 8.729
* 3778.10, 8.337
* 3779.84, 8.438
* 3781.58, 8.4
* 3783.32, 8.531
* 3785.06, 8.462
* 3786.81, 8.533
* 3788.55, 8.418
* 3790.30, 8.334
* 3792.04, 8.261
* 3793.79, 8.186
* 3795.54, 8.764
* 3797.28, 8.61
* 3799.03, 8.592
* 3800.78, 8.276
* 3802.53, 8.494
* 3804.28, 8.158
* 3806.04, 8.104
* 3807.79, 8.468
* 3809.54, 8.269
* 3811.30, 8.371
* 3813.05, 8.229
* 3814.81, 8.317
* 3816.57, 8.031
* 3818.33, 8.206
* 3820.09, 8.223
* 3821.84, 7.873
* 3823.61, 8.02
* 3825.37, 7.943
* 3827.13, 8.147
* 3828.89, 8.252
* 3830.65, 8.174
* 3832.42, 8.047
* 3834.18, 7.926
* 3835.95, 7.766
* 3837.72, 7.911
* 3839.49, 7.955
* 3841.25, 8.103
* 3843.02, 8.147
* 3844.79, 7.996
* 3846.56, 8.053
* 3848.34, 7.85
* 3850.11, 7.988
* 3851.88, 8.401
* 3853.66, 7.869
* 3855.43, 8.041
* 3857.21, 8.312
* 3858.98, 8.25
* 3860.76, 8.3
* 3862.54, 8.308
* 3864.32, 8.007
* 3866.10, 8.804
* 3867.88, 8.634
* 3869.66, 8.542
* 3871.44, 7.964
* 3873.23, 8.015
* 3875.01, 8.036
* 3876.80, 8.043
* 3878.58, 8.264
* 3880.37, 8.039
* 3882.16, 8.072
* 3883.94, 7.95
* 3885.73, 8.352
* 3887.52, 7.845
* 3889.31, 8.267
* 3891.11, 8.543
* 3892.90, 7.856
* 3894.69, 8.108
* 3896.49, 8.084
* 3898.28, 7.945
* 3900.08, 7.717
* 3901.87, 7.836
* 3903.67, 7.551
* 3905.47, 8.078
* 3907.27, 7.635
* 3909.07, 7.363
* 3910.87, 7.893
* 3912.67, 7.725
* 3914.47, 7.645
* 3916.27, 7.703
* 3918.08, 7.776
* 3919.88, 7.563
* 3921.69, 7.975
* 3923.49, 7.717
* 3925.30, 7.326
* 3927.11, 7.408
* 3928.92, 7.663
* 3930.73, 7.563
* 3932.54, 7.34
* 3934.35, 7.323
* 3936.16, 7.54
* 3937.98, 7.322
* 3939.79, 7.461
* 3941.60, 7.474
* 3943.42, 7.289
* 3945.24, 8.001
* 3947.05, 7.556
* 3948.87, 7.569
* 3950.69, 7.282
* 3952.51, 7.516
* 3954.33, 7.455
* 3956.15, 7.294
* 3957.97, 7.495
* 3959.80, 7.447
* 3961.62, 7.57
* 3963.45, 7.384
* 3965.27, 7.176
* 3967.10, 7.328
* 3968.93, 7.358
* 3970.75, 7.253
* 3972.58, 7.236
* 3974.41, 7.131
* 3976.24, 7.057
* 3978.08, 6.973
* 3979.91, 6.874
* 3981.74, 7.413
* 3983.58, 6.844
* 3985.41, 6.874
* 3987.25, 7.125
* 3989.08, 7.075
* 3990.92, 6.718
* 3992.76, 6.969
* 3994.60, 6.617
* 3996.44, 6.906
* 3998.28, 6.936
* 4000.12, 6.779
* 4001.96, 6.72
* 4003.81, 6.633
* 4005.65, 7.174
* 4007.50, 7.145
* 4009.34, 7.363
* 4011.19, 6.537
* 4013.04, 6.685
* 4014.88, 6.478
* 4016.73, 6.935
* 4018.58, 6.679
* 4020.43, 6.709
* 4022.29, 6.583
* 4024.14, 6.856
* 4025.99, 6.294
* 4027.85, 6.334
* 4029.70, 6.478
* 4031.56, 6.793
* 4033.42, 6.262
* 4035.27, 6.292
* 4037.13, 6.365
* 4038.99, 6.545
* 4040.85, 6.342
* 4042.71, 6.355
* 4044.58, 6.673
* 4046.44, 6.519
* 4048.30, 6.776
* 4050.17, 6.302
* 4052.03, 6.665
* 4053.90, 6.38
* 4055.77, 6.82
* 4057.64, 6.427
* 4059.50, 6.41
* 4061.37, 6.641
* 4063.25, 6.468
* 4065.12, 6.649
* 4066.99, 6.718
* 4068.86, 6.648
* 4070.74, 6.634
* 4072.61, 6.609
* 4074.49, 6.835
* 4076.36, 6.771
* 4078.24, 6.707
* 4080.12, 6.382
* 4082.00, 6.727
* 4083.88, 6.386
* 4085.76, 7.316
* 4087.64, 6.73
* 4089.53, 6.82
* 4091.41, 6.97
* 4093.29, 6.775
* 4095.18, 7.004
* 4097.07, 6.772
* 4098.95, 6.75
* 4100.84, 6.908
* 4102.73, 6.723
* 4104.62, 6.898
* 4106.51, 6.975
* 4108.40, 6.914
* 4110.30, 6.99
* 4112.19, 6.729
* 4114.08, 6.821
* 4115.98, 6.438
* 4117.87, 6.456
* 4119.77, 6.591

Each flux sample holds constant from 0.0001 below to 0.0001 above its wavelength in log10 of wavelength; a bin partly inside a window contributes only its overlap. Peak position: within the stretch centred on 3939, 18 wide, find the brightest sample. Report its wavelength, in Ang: 3945.24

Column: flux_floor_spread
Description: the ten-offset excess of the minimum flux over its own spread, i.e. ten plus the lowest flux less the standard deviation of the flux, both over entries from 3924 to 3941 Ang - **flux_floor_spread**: 17.2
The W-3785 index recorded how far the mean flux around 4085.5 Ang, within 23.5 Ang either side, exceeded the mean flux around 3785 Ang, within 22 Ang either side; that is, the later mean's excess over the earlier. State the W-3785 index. -1.8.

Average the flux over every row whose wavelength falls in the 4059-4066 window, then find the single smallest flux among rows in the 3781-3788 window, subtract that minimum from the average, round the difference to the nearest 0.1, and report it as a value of -1.9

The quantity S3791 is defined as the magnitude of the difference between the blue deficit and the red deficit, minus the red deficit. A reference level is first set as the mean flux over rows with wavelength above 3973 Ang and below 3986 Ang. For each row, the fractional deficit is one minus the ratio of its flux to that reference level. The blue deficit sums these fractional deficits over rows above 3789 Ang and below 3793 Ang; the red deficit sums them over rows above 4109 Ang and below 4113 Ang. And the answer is 0.36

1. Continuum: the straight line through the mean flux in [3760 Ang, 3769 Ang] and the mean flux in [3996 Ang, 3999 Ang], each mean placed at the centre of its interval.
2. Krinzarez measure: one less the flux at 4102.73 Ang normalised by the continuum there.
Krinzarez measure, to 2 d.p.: -0.12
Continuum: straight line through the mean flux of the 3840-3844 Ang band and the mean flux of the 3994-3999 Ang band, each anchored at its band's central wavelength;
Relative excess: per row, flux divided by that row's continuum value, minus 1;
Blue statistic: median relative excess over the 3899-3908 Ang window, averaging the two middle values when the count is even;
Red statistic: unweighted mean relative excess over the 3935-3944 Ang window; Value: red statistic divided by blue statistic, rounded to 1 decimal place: 1.5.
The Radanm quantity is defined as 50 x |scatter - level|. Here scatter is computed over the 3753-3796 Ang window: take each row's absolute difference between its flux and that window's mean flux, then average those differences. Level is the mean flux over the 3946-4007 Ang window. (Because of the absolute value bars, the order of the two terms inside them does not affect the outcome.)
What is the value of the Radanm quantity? 344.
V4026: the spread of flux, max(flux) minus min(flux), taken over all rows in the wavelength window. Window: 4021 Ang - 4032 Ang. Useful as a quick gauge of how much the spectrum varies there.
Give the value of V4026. 0.56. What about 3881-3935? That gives 1.22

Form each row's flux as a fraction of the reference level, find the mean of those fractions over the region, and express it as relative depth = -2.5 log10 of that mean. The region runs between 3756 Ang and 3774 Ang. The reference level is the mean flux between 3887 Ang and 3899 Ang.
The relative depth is -0.11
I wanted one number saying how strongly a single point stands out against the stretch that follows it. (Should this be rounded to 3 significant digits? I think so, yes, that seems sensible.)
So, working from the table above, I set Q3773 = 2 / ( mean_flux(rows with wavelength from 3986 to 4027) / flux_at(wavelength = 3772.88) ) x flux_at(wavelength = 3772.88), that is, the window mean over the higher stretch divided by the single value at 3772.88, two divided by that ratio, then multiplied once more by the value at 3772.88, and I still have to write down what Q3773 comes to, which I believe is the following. 22.3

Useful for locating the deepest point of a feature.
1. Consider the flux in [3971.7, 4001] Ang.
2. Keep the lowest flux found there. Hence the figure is 6.617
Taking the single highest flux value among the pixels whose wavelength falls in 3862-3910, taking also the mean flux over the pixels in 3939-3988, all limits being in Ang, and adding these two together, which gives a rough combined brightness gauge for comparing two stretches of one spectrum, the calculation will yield 16.12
